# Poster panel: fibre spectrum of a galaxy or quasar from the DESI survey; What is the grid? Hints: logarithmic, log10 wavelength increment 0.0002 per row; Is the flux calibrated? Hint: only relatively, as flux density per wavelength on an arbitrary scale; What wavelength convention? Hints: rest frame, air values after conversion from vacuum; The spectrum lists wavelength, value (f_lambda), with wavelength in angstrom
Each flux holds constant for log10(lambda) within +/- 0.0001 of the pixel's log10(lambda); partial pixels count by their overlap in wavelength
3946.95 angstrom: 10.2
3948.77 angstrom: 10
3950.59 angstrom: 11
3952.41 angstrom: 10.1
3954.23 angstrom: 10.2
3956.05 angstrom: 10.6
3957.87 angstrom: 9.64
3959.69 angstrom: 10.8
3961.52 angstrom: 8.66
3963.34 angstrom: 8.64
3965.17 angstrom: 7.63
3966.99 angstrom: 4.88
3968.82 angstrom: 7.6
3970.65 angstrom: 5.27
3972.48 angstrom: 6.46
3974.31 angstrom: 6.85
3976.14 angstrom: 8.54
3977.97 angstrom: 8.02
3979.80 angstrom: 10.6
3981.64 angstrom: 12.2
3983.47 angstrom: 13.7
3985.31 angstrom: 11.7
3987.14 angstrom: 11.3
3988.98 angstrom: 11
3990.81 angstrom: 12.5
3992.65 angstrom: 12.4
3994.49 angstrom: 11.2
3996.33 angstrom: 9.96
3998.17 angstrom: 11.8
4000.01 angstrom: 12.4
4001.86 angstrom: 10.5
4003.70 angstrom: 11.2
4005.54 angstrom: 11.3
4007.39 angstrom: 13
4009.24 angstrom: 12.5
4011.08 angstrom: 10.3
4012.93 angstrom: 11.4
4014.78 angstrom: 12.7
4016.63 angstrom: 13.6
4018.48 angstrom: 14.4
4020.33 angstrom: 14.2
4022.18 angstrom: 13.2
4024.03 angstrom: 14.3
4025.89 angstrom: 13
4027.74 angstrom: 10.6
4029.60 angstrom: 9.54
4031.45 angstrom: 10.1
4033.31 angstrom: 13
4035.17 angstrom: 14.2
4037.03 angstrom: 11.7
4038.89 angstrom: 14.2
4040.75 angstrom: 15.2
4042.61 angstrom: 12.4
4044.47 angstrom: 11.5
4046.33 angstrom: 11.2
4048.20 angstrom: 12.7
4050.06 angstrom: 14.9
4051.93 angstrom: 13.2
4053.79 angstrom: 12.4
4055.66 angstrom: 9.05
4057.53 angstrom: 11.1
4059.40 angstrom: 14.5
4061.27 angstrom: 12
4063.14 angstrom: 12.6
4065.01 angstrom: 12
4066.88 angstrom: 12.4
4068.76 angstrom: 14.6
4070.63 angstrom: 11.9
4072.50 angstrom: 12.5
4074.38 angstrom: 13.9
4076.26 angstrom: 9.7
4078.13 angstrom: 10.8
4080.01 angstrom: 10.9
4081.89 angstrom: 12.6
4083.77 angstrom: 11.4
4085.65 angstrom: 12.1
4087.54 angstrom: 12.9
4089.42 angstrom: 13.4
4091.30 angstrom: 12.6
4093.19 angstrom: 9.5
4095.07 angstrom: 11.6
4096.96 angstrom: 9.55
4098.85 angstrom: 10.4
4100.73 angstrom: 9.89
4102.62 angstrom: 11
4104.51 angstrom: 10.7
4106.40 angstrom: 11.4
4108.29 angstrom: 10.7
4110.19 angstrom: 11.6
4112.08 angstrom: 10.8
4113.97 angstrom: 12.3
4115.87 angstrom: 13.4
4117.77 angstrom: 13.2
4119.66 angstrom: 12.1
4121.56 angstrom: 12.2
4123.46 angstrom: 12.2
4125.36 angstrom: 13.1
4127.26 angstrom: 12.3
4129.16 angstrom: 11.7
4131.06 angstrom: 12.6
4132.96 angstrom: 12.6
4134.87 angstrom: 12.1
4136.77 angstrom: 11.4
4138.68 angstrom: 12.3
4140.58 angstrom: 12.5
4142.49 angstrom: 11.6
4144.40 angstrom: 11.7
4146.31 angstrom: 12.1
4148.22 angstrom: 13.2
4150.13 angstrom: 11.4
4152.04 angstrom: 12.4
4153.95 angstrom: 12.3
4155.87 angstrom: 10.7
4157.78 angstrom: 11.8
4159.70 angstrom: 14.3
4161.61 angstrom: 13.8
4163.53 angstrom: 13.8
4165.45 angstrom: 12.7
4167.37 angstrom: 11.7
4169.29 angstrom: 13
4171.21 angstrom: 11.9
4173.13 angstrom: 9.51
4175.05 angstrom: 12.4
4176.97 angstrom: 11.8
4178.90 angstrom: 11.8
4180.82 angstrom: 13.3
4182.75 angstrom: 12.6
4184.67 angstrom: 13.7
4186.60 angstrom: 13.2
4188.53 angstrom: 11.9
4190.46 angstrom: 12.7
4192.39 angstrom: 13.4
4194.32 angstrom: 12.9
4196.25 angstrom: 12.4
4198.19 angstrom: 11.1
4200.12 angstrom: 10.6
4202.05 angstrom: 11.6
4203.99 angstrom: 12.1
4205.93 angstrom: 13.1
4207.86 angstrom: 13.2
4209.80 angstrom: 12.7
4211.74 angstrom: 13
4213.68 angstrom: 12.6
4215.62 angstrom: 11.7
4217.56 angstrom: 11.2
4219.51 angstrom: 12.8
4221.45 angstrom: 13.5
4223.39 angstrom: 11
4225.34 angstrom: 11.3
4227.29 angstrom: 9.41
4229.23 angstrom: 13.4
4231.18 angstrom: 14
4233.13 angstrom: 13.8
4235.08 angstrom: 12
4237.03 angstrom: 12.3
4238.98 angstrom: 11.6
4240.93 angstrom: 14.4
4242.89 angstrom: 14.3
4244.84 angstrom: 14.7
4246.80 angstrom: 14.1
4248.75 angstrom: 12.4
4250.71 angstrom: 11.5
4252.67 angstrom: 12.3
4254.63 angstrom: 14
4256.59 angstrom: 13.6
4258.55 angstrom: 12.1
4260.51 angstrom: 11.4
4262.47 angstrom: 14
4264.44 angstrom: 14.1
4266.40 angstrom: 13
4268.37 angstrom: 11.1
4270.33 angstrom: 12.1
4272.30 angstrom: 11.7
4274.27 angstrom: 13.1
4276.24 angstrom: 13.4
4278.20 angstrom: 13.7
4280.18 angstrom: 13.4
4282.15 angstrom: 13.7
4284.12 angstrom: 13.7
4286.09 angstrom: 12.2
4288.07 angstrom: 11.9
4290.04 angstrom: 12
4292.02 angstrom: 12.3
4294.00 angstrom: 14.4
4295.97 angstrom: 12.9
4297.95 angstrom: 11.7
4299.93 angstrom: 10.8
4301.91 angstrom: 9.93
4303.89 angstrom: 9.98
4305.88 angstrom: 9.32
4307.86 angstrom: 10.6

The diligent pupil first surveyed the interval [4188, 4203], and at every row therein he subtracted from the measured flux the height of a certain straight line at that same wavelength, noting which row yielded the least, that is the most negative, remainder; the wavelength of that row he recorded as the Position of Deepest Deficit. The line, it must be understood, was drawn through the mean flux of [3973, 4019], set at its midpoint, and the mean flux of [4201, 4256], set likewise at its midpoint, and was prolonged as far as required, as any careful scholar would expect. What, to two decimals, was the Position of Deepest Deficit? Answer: 4200.12 angstrom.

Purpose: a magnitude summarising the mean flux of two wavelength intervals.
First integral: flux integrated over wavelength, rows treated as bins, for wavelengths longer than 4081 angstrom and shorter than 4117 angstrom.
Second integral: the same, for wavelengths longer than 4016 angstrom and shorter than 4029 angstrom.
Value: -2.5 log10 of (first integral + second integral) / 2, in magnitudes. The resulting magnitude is -6.16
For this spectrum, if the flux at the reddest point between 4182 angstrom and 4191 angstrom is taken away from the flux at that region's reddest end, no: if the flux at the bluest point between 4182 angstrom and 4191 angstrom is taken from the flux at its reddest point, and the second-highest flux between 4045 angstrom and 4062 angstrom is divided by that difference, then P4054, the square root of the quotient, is 12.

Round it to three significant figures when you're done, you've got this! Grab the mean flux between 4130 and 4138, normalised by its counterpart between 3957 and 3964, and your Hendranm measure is 1.29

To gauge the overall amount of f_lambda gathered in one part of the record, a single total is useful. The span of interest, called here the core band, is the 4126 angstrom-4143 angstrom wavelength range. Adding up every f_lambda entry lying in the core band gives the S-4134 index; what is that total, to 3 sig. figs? 109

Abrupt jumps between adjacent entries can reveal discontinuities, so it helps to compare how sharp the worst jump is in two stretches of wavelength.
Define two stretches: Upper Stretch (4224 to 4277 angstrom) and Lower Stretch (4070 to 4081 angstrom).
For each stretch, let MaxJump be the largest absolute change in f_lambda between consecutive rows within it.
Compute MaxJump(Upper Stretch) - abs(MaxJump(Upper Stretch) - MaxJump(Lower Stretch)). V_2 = 3.8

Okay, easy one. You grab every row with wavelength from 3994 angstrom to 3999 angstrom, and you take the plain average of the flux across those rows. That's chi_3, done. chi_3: 11.0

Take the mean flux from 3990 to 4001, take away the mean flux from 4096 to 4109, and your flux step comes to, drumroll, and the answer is 1.2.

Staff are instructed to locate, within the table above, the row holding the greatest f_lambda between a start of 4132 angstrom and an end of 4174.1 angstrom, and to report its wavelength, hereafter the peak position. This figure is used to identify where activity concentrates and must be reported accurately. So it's 4159.70 angstrom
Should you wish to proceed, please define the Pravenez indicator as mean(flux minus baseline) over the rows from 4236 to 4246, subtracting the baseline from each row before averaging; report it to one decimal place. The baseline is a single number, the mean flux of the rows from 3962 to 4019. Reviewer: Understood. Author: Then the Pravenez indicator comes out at 3.0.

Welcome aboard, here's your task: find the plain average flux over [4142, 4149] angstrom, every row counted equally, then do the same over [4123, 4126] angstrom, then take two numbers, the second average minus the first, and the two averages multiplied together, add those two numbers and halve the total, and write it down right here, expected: 77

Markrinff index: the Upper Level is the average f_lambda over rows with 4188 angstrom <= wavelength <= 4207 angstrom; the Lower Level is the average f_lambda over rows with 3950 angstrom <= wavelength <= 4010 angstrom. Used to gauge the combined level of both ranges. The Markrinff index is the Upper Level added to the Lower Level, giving 22.3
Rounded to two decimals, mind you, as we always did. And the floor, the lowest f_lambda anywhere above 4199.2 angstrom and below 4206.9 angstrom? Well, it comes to 10.60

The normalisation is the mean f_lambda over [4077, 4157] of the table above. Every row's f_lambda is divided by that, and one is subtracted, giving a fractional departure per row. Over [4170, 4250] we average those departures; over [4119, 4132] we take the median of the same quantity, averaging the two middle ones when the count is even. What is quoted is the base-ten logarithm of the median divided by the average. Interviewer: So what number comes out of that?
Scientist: -0.22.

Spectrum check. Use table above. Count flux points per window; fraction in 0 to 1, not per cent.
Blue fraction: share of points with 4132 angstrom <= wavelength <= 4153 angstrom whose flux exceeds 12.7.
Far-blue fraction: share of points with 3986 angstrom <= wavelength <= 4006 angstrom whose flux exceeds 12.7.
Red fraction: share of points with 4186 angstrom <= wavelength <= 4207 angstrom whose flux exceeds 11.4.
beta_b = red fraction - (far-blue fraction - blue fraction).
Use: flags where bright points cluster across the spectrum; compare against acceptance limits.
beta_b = 0.91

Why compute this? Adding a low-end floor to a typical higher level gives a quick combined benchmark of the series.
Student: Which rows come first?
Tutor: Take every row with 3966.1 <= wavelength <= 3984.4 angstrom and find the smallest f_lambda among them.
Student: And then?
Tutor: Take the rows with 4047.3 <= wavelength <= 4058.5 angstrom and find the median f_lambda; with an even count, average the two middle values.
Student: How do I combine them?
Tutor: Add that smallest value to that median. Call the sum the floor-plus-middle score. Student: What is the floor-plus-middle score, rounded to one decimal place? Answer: 17.4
